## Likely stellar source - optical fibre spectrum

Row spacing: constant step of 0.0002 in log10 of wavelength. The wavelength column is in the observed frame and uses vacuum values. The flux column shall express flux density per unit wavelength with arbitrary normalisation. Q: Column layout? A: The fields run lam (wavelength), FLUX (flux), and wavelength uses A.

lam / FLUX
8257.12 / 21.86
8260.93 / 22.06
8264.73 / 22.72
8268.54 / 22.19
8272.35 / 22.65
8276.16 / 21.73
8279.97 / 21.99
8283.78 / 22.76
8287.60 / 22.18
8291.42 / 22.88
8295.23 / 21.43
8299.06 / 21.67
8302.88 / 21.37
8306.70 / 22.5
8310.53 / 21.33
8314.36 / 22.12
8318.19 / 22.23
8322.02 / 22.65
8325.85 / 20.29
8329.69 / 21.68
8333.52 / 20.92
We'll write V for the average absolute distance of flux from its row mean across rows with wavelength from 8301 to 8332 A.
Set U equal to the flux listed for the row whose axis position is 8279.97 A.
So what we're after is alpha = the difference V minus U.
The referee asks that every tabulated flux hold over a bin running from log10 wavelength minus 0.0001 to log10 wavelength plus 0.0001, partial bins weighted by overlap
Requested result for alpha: -21.4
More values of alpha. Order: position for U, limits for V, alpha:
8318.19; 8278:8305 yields -21.7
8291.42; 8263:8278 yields -22.5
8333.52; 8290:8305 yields -20.4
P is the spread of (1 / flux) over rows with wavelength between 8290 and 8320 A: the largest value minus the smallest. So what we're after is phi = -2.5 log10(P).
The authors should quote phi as 6.25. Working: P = 0.0032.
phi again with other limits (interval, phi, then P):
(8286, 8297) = 6.32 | 0.0030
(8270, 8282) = 6.82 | 0.0019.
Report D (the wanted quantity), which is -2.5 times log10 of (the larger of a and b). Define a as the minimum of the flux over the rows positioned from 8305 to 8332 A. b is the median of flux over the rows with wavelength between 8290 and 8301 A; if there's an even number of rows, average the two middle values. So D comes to -3.34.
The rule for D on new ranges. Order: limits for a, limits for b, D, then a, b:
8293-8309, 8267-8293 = -3.37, 21.37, 22.2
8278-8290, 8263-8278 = -3.38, 21.99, 22.4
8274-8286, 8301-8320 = -3.36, 21.73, 22.1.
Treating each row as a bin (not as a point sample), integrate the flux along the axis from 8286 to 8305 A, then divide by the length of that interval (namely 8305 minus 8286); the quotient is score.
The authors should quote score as 21.9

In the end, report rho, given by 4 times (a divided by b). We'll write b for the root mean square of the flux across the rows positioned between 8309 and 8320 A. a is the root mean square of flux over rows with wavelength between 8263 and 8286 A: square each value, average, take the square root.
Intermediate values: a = 22.3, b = 21.9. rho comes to 4.08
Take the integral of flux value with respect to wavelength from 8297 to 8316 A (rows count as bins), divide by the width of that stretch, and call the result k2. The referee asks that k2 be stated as 21.8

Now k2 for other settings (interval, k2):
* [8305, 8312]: 21.9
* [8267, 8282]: 22.2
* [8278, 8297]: 22.3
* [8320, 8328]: 21.5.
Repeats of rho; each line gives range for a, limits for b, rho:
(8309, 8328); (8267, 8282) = 3.93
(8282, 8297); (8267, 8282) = 4.03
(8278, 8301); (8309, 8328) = 4.08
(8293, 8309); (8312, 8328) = 3.98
